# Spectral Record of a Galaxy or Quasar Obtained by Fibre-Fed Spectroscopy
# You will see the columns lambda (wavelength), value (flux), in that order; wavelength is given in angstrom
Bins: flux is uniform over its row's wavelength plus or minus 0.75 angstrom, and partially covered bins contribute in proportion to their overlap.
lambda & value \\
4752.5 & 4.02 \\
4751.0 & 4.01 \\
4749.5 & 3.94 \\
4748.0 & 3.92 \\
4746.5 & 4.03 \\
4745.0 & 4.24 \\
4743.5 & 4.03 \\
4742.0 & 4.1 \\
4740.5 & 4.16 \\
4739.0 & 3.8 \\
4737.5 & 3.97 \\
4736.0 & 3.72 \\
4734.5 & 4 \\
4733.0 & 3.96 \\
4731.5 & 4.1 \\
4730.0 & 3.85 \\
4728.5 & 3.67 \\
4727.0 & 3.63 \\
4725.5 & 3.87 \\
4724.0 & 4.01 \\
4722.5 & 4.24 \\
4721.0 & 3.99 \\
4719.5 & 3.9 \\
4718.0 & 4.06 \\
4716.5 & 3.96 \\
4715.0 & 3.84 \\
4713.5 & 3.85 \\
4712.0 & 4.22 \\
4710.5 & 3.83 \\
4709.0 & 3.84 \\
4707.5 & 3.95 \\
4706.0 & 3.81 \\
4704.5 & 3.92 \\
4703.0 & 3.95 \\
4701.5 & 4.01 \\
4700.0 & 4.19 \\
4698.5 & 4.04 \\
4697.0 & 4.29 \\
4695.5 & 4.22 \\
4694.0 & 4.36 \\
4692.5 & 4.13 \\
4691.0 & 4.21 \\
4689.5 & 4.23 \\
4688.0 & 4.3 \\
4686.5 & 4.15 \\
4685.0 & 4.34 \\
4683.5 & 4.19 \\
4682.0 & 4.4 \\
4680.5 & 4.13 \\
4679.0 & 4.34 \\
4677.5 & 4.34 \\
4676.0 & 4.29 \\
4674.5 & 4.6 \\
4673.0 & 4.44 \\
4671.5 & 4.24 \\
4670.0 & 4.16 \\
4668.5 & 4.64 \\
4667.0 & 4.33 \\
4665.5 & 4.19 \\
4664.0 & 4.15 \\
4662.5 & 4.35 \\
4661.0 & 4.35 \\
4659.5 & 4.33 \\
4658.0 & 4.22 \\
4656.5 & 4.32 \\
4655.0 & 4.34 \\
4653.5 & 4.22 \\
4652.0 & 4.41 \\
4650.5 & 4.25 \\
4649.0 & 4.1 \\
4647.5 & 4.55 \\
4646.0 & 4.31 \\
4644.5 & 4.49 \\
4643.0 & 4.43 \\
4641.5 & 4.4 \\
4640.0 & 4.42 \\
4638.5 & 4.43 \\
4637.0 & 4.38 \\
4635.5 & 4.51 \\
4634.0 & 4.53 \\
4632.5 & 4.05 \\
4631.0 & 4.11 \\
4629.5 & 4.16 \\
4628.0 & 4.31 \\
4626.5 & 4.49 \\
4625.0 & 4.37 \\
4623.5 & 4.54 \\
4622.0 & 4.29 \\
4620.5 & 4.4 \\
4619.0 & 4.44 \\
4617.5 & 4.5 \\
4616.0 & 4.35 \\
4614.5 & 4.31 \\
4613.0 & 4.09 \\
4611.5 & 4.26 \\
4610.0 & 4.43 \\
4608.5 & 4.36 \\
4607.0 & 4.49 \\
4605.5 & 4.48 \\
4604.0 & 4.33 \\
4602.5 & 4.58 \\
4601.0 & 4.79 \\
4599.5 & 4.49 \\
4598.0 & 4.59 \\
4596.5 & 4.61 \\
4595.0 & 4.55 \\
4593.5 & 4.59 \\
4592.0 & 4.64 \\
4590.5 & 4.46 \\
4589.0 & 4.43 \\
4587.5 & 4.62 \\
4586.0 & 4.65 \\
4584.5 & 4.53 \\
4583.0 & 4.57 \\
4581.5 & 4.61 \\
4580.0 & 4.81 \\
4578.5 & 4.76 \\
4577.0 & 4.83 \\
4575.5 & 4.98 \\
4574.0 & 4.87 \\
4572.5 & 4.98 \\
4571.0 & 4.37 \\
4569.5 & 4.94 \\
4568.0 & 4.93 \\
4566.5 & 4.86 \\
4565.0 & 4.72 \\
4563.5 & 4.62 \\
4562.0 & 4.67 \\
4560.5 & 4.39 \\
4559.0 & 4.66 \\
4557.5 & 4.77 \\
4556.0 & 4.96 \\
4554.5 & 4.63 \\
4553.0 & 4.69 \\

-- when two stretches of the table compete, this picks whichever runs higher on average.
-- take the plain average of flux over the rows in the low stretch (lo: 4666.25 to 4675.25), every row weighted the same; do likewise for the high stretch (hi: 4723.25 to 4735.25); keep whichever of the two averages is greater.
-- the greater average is 4.4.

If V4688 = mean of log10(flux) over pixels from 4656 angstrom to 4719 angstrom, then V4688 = 0.621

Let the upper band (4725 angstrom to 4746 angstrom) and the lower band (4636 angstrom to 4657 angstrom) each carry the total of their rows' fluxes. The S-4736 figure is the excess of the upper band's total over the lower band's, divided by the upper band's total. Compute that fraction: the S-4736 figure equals -0.11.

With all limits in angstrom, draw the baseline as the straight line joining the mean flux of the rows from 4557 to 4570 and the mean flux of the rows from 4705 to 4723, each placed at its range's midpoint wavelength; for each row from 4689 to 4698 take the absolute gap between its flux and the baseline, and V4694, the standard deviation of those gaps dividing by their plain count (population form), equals 0.077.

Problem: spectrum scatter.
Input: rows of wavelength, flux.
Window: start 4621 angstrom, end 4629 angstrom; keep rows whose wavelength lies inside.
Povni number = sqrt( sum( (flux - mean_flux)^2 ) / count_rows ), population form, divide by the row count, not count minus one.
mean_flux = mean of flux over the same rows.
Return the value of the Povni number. 0.10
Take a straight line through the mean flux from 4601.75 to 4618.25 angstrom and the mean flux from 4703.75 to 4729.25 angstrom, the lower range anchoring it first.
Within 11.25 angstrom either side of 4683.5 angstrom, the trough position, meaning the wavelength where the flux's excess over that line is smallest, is 4680.5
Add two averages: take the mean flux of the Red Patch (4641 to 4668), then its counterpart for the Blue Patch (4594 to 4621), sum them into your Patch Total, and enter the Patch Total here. 8.8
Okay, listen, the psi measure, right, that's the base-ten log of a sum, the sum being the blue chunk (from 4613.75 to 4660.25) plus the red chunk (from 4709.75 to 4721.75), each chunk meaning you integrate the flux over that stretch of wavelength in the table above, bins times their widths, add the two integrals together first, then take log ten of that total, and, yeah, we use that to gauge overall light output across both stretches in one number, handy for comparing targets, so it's 2.40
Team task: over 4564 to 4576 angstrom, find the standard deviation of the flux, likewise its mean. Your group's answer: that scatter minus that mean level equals -4.6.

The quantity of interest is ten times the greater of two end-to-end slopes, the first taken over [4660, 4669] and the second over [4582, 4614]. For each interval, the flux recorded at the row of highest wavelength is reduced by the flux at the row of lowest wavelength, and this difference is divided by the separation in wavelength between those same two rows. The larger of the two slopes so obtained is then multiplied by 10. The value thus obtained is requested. 0.387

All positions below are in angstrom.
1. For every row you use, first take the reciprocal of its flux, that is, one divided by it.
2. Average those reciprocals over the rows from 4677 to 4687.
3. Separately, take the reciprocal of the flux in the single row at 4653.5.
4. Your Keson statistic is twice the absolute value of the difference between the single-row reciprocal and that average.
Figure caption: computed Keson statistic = 0.01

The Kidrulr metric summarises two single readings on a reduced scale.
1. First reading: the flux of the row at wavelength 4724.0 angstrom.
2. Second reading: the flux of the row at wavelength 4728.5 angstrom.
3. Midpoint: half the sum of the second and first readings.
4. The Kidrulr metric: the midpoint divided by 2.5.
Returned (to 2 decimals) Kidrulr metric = 1.54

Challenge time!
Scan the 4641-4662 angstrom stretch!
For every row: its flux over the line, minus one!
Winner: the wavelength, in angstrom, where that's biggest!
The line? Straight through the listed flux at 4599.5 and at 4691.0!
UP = 4647.5 angstrom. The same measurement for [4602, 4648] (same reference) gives 4647.5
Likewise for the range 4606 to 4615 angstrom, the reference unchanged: 4607.0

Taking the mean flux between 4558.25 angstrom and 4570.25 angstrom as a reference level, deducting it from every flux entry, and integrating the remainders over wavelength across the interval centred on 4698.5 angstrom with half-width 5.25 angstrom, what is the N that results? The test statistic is -6.0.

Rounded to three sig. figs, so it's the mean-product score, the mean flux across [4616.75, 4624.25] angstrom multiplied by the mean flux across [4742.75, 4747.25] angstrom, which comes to 18.2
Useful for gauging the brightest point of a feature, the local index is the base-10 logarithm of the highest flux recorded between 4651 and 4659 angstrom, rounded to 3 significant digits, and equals 0.644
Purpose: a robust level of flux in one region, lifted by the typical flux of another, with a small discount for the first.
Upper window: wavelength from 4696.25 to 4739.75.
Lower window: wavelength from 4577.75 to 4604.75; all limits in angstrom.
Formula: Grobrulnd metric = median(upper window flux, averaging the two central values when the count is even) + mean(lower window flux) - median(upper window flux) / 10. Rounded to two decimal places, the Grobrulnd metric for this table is 8.14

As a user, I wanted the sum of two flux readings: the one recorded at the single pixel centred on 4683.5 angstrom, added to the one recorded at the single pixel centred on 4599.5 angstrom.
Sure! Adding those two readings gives 8.68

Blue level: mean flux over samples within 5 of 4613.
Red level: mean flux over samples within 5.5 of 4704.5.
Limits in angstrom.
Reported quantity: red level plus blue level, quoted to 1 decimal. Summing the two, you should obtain 8.3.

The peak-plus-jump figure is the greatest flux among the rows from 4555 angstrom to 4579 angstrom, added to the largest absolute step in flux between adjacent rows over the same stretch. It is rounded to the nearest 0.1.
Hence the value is 5.6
